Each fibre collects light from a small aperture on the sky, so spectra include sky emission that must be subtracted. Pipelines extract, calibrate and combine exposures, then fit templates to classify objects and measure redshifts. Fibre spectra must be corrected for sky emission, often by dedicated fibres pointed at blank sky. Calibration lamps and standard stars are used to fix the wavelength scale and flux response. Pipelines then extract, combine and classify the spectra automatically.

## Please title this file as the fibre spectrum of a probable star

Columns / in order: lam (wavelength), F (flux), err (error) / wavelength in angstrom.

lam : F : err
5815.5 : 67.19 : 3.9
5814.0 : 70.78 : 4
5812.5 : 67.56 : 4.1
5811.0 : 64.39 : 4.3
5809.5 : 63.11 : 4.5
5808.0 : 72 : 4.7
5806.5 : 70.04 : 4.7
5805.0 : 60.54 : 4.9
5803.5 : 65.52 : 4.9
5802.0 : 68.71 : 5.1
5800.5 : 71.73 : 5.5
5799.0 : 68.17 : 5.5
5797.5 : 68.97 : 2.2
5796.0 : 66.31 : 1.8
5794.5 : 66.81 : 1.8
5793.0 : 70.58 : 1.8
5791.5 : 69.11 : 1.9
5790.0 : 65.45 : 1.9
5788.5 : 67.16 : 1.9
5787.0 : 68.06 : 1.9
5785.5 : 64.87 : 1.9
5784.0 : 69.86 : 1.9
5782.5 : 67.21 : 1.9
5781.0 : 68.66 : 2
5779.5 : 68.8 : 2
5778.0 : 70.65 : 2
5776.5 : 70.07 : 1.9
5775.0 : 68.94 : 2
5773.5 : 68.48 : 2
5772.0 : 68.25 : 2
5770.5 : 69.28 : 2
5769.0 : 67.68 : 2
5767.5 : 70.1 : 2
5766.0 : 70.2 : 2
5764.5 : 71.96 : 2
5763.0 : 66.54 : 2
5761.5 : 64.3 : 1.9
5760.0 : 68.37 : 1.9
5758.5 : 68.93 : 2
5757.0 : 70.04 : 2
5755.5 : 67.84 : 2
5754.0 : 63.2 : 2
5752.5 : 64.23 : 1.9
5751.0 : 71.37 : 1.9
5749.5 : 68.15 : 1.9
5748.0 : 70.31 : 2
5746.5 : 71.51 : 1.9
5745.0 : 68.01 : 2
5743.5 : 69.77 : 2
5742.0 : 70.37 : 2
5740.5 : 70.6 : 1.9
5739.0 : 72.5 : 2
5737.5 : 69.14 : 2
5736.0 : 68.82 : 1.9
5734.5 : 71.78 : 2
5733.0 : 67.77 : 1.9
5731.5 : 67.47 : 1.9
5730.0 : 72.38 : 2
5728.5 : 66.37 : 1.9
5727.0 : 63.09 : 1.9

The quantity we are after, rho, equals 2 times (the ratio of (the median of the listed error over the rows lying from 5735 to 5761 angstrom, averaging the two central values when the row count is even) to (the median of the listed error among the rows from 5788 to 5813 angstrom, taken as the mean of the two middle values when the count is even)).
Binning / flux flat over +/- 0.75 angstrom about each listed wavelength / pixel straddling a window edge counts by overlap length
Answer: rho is 0.93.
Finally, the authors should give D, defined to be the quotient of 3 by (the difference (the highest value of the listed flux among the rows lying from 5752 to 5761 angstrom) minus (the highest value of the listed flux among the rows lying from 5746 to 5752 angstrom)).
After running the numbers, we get -2.0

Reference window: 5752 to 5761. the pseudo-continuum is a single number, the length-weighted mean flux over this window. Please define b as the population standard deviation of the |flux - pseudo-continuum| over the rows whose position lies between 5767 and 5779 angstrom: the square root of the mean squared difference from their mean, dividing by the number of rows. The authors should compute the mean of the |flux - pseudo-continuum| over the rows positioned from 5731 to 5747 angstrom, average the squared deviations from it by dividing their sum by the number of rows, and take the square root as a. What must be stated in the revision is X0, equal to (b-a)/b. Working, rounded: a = 1.63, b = 0.97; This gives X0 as -0.69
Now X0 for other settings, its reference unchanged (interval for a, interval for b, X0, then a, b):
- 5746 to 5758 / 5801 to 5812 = 0.23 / 1.29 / 1.68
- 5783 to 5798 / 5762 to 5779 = 0.19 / 1.03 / 1.28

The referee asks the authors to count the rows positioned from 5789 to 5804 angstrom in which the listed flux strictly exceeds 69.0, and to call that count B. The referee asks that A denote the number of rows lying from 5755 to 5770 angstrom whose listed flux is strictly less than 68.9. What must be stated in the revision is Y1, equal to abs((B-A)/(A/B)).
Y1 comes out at 1.2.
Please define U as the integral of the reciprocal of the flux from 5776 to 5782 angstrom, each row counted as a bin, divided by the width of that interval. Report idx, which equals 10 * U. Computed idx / 0.144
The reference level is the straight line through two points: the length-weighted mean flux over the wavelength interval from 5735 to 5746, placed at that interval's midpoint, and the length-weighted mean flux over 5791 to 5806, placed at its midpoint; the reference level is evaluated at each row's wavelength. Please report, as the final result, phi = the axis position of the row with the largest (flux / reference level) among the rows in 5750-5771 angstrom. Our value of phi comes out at 5764.5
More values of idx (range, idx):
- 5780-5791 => 0.148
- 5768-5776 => 0.146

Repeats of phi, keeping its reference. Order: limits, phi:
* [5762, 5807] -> 5800.5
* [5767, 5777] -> 5776.5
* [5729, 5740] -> 5739.0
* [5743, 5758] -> 5751.0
